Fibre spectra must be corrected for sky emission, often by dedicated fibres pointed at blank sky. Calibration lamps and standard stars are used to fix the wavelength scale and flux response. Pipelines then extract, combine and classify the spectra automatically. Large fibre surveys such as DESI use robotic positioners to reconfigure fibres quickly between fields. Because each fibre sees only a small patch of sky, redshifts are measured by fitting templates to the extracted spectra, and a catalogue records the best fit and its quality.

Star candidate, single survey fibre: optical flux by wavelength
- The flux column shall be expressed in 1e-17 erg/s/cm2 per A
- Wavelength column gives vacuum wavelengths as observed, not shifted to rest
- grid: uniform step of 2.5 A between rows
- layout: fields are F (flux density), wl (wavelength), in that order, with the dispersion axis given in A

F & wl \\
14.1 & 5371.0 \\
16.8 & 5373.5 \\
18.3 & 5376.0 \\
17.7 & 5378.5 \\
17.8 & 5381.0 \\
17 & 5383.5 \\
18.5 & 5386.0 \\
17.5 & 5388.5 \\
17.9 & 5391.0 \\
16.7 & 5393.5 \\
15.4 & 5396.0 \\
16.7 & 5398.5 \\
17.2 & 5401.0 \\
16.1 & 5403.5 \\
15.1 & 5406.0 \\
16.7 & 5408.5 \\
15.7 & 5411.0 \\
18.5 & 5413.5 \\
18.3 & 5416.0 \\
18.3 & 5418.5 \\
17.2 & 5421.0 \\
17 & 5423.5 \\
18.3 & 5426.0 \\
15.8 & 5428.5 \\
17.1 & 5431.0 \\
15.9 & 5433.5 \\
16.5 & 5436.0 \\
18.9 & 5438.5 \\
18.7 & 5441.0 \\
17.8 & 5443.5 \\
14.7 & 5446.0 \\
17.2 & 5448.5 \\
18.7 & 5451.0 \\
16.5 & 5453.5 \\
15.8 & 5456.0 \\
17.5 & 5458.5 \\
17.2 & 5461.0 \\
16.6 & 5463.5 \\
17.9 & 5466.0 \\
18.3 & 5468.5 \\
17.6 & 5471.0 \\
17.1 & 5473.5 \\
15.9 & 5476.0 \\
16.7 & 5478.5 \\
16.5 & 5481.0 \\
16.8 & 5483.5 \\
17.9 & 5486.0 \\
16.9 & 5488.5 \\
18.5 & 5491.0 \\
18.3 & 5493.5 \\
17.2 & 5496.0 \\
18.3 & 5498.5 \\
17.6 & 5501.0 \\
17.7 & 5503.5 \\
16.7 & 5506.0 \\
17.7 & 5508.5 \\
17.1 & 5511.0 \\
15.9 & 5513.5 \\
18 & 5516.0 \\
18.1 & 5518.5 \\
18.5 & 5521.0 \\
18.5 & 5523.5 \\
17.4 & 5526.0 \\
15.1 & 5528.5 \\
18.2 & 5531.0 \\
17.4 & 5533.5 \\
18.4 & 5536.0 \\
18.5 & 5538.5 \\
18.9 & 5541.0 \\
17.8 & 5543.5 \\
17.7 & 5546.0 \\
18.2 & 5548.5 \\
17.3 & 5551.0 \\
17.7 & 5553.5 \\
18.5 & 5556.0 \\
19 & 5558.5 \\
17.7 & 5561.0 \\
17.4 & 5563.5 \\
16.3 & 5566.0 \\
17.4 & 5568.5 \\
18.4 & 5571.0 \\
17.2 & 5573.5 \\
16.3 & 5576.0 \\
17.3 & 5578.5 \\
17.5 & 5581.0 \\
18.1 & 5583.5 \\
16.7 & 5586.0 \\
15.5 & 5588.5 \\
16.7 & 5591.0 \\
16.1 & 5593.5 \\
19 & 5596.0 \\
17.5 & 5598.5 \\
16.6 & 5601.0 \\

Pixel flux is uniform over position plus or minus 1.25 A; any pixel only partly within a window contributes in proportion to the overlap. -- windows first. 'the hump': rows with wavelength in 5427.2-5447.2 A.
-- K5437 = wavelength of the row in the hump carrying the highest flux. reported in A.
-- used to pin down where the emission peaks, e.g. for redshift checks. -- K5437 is 5438.5 A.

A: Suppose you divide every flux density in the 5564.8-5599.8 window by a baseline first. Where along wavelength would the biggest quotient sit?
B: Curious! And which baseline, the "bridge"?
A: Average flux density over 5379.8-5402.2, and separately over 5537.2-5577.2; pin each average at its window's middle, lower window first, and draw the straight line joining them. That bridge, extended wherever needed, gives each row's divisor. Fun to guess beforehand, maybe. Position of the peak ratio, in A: 5596.0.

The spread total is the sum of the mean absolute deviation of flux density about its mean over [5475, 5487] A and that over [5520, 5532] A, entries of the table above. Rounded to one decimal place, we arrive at 1.5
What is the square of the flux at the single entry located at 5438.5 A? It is 357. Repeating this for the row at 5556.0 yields 342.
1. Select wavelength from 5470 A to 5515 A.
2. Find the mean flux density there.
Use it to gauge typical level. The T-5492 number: 17.2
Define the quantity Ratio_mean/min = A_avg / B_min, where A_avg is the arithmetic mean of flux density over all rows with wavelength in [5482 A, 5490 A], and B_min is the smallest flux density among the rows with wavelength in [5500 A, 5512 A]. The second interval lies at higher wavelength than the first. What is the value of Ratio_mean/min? 1.03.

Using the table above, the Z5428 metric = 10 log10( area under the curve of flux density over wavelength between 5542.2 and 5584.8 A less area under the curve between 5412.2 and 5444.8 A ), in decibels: 23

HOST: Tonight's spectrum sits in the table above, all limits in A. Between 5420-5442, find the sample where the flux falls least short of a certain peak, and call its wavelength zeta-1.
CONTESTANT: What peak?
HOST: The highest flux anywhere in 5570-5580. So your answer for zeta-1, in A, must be 5438.5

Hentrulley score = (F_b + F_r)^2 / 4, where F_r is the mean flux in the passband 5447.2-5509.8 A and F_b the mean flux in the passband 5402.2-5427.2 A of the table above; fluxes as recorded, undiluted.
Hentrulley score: 297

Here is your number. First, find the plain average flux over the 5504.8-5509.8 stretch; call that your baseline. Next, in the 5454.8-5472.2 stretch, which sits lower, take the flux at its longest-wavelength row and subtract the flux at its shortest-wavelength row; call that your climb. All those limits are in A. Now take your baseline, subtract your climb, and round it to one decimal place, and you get 15.4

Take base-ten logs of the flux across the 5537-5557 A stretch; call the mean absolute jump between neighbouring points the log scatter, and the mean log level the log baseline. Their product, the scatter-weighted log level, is 0.018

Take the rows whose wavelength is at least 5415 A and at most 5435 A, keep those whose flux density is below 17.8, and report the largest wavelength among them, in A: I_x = 5433.5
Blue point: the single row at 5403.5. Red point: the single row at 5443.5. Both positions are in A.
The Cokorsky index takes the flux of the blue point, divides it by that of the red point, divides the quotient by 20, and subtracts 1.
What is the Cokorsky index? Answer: -0.955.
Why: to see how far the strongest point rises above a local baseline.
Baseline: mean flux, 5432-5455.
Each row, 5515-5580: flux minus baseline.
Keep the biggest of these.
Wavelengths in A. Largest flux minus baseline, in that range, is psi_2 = 1.8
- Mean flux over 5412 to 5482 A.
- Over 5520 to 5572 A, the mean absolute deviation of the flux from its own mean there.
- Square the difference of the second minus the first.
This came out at 275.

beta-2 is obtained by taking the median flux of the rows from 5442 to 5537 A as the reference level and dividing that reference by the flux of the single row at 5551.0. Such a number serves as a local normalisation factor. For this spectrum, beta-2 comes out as 1.01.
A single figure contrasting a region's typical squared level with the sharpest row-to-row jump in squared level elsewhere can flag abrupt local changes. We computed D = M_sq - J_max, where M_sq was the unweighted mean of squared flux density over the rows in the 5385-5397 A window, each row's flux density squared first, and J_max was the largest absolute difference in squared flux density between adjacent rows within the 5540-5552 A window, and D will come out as 257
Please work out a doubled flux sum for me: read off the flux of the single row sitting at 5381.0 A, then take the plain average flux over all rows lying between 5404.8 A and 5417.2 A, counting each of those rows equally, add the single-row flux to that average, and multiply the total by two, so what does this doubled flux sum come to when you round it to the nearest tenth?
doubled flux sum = 69.3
